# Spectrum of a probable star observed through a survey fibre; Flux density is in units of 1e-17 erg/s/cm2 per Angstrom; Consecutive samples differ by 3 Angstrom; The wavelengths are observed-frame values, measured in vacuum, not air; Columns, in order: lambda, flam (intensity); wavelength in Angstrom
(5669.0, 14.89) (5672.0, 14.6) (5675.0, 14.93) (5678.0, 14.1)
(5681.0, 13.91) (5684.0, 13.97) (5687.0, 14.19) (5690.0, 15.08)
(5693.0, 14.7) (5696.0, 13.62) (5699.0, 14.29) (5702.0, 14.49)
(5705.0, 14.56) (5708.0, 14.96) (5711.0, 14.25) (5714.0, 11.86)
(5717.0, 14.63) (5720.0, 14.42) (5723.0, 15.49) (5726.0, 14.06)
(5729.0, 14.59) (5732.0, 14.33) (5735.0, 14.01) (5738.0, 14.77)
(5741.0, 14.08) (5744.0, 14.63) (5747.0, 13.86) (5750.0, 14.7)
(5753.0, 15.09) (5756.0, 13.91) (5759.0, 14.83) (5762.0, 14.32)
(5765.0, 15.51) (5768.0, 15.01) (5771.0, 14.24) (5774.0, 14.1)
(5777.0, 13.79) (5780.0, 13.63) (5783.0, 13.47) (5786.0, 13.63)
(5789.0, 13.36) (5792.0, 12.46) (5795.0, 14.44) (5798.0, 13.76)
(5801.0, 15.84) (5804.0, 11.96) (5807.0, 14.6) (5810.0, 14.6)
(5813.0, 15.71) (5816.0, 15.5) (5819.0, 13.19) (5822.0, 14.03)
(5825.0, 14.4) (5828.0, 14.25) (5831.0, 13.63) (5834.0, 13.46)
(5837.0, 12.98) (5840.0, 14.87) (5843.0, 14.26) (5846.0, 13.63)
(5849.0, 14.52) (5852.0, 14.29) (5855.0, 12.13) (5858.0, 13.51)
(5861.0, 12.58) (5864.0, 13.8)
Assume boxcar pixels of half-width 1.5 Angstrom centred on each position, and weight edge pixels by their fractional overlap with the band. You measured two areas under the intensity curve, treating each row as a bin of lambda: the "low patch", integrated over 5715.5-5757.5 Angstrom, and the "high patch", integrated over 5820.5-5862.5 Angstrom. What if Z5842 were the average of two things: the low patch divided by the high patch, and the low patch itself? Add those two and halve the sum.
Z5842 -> 304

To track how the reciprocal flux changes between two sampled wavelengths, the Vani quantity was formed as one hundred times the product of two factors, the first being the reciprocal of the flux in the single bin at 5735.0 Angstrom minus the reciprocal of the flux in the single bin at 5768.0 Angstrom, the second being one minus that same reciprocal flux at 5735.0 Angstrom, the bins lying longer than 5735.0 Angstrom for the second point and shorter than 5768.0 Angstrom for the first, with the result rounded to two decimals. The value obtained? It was 0.44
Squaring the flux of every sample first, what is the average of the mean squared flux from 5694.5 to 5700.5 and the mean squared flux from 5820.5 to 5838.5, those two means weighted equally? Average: 193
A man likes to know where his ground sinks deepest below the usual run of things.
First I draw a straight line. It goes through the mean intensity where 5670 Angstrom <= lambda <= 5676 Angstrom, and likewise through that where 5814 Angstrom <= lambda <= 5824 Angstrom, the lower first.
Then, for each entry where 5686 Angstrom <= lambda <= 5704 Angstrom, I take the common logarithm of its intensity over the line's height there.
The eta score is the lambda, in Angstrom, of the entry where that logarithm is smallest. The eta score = 5696.0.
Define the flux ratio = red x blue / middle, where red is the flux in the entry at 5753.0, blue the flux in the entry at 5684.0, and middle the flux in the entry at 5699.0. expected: 14.8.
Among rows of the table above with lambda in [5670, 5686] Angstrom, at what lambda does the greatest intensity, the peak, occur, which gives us 5675.0 Angstrom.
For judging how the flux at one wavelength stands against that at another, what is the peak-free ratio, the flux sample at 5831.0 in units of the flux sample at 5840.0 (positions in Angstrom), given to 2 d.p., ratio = 0.92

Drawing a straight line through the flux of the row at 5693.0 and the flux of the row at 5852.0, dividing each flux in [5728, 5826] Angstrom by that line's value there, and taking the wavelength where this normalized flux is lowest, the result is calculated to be 5804.0 Angstrom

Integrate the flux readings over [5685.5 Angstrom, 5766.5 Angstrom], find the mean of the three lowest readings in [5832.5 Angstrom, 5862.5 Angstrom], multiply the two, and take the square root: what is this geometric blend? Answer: 121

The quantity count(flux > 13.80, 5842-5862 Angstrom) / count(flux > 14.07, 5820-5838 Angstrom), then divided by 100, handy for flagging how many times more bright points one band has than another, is 0.015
